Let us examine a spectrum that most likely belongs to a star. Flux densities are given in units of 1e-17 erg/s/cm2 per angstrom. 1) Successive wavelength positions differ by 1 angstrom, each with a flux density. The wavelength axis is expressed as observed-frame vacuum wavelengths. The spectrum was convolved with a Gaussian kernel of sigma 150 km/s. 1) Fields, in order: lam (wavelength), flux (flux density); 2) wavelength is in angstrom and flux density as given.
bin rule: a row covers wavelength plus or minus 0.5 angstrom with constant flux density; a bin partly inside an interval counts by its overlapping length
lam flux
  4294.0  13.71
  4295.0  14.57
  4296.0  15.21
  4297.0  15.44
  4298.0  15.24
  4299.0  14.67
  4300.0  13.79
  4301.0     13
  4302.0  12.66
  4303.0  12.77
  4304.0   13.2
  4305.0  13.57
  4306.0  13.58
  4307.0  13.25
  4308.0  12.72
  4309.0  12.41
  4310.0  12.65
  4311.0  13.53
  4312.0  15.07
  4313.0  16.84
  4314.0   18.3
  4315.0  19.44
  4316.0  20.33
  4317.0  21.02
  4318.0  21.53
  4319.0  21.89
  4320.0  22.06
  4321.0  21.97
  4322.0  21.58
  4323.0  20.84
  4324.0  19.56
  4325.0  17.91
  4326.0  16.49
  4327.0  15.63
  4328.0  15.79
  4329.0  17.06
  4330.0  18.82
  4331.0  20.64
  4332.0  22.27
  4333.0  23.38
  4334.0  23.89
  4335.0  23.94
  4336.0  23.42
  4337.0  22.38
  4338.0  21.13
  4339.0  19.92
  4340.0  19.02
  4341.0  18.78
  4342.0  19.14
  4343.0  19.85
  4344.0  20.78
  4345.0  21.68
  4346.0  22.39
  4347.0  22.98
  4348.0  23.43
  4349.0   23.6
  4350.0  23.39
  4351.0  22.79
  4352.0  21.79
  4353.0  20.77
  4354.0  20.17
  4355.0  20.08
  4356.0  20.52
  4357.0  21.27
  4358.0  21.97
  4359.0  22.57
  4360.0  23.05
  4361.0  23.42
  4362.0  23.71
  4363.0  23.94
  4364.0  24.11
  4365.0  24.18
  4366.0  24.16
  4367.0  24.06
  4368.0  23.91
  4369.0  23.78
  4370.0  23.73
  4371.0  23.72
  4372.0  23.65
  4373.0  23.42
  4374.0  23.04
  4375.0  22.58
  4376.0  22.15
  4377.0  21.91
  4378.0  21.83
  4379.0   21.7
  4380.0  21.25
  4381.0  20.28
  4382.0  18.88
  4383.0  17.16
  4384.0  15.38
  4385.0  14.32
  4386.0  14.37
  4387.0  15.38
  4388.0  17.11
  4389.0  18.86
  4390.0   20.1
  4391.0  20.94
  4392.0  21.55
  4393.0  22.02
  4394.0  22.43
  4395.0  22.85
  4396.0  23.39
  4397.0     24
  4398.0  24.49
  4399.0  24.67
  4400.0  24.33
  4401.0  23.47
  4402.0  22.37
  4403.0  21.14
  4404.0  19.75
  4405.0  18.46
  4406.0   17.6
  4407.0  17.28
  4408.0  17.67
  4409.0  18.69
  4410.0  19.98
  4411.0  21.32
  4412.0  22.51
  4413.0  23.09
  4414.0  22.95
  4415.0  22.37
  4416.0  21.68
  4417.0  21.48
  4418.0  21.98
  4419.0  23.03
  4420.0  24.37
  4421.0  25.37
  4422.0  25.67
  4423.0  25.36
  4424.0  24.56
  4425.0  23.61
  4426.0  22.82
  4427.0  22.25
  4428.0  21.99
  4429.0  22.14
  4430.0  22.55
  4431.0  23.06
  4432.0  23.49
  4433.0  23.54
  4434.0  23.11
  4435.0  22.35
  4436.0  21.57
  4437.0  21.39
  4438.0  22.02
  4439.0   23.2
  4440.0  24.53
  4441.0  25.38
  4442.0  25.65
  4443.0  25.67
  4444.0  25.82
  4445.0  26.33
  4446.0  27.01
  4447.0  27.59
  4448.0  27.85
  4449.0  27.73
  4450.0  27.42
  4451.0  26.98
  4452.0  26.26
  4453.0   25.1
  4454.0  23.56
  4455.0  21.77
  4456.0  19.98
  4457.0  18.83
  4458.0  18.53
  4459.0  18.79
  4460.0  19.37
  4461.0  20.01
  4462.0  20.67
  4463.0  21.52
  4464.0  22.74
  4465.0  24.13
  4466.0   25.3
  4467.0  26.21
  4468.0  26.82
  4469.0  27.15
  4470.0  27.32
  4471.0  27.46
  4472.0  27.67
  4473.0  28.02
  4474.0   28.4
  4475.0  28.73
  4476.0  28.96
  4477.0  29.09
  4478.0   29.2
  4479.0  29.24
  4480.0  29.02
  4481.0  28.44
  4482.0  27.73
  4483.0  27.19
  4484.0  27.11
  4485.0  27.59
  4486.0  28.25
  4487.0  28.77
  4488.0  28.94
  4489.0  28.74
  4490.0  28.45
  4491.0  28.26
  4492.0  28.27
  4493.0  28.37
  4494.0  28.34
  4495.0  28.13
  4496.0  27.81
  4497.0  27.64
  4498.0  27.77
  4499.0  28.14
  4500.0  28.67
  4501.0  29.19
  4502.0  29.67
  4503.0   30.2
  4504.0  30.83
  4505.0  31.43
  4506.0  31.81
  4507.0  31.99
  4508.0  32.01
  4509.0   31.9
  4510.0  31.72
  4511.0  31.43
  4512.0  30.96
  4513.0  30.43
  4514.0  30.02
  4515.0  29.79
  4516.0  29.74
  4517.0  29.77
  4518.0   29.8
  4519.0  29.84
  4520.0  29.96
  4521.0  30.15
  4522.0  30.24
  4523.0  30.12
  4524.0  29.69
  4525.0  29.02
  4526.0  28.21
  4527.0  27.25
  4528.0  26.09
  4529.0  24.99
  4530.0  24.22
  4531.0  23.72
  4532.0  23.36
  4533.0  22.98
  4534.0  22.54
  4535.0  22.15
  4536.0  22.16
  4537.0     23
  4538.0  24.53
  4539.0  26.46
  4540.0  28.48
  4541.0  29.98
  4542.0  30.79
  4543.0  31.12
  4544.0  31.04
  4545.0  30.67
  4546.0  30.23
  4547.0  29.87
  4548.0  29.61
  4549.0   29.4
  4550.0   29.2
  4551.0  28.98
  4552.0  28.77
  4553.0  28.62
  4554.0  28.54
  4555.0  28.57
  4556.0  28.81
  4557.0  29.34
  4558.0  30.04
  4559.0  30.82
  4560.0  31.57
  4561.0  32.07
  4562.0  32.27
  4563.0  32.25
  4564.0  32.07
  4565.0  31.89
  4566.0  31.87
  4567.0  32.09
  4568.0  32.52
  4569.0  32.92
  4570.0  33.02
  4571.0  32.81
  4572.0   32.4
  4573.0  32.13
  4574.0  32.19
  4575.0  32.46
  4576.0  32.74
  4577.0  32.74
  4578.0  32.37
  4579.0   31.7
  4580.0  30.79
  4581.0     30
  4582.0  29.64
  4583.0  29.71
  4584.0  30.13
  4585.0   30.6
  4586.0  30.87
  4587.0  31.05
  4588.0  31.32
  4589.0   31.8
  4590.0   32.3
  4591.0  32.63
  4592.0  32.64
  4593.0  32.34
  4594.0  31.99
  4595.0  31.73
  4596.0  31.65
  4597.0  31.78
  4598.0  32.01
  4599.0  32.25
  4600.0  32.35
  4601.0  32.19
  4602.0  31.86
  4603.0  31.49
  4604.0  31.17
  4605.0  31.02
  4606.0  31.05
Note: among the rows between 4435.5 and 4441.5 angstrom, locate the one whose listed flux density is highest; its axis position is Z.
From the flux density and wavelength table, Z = 4441.0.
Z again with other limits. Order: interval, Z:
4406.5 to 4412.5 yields 4412.0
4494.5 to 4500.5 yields 4500.0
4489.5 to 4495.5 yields 4490.0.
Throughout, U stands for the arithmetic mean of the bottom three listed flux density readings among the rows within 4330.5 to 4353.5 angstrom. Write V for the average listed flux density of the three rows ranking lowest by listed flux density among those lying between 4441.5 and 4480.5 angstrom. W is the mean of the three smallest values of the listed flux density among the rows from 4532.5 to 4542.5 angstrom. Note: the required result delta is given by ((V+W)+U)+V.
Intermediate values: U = 19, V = 19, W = 22.3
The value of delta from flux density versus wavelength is 79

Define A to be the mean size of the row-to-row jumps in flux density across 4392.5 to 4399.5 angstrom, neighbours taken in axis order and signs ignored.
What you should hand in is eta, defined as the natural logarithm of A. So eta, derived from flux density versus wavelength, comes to -0.8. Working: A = 0.44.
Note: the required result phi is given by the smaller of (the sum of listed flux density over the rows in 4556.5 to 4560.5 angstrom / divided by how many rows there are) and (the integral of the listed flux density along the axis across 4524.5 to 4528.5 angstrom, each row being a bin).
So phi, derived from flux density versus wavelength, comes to 30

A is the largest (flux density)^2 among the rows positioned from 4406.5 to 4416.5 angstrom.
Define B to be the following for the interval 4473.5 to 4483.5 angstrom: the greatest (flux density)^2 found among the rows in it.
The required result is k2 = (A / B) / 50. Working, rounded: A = 533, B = 855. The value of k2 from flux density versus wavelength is 0.0125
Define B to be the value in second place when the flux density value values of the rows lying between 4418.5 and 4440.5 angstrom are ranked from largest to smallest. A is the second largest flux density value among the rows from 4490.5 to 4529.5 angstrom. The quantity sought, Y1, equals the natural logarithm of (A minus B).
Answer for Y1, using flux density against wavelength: 1.9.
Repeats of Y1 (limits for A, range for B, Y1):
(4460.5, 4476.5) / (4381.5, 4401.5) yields 1.4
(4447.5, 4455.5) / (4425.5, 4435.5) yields 1.4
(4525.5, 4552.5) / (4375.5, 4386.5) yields 2.2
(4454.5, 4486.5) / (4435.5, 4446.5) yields 1.1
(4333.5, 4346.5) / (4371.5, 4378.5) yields -0.8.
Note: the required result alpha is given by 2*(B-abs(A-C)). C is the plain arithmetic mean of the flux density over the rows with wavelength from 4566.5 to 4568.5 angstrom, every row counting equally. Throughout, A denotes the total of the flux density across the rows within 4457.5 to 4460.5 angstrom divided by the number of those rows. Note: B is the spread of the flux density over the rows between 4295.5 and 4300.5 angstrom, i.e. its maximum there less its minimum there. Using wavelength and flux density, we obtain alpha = -24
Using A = 18.9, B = 1.65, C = 32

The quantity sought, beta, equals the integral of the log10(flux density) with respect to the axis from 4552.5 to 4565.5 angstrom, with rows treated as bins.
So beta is 19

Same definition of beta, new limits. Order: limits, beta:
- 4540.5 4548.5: 12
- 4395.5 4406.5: 15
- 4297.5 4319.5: 26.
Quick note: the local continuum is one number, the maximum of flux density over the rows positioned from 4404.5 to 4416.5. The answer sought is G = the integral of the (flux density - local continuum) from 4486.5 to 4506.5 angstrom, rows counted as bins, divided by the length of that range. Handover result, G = 6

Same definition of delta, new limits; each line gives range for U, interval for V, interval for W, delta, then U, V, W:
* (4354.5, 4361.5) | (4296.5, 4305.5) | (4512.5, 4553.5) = 69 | 21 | 13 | 22.3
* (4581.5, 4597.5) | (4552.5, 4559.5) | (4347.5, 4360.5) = 107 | 30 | 29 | 20.3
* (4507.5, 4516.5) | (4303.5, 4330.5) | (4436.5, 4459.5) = 74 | 30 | 13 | 18.7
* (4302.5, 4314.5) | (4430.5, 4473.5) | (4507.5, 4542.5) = 72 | 13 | 19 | 22.3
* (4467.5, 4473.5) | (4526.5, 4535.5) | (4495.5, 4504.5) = 100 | 27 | 23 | 27.7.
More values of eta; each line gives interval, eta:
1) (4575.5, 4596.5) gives -1.0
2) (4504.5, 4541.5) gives -0.6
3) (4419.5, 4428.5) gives -0.5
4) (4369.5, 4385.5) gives -0.5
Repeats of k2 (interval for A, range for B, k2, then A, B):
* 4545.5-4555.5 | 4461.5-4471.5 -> 0.0242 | 914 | 754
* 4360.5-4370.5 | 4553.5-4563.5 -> 0.0112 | 585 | 1041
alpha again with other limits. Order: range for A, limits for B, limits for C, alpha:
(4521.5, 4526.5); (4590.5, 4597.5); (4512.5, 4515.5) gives 1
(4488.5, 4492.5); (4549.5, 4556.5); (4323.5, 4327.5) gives -21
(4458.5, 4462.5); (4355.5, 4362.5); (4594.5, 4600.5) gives -18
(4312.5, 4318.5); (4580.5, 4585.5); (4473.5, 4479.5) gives -17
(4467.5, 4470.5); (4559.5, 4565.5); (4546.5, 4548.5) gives -4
